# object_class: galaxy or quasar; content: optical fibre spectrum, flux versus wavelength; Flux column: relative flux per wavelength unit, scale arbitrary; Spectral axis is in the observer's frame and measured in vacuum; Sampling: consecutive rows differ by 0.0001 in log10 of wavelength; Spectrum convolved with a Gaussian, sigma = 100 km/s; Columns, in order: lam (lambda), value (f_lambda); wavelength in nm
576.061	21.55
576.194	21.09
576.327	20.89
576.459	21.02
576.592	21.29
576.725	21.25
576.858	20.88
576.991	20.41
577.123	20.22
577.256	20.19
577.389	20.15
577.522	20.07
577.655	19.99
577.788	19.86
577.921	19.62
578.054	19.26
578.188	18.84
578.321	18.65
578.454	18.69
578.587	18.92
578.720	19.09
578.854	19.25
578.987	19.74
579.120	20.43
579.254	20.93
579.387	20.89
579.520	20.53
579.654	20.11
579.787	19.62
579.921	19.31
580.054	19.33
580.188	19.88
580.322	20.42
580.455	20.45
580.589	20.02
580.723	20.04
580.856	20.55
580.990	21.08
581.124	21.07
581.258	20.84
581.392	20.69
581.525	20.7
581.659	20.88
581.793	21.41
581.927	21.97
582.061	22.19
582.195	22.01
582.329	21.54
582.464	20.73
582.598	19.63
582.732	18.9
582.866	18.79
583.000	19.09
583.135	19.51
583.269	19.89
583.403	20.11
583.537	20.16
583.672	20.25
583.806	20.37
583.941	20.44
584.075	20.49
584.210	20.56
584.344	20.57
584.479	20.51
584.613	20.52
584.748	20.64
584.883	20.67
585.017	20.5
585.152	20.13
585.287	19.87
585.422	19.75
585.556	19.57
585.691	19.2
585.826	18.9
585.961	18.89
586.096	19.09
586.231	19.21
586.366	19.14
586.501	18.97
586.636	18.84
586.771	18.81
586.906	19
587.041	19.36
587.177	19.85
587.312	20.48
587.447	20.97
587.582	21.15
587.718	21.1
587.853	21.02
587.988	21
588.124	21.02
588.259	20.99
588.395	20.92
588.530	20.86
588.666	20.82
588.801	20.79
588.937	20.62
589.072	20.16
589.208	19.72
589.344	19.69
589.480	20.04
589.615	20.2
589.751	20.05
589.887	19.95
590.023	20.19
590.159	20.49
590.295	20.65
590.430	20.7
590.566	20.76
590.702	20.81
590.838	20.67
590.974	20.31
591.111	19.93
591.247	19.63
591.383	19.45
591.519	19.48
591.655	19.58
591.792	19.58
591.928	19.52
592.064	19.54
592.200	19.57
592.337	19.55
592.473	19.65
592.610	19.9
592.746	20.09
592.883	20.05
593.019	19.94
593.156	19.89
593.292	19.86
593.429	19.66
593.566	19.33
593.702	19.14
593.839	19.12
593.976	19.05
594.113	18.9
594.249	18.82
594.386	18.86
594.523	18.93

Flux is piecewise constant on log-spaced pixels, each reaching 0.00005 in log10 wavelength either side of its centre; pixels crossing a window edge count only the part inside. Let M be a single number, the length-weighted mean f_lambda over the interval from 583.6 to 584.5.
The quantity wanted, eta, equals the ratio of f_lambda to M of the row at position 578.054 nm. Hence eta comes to 0.94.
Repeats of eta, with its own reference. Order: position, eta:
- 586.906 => 0.93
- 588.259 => 1.03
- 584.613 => 1.00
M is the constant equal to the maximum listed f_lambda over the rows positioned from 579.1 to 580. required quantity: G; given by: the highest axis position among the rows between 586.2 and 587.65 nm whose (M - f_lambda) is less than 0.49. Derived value 587.582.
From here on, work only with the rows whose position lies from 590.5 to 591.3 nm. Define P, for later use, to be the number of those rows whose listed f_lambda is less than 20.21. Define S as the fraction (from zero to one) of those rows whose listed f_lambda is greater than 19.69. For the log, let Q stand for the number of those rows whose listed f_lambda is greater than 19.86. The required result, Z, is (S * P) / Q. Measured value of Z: 0.33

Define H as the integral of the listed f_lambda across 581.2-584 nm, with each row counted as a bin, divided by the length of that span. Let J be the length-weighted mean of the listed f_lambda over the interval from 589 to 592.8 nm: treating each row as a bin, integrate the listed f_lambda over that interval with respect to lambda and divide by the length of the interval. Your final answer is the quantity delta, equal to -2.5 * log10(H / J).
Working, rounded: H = 20.5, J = 20.0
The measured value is -0.03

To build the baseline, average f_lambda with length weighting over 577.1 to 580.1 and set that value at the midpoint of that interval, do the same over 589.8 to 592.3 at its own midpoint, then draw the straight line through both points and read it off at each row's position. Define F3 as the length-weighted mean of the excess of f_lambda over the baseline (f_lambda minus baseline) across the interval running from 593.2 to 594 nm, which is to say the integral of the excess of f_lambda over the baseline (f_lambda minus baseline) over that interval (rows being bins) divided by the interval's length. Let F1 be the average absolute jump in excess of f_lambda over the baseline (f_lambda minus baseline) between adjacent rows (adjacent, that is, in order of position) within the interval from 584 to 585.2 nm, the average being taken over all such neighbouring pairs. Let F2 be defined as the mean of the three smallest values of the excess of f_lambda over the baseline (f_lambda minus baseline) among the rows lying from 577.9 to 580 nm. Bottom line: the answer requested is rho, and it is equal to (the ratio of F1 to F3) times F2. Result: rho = 0.1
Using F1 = 0.10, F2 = -0.99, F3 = -0.71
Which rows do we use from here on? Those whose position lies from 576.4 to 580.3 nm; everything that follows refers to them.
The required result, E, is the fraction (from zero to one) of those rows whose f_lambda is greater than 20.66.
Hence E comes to 0.2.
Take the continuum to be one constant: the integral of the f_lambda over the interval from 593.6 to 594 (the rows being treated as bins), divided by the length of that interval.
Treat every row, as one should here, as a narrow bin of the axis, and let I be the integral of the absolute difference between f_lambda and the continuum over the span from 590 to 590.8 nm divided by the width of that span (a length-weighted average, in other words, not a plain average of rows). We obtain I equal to 1.5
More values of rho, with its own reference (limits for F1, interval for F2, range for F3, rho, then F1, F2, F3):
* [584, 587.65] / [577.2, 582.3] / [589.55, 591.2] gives -0.5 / 0.20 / -0.99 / 0.36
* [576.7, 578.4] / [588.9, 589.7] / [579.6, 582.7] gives 0.0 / 0.22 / -0.18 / 0.83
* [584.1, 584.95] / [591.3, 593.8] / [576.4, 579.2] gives -0.2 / 0.04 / -0.78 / 0.20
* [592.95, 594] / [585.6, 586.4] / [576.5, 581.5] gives -0.4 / 0.13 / -0.95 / 0.35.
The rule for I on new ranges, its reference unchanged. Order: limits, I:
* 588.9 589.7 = 0.9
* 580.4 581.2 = 1.4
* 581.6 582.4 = 2.5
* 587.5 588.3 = 1.9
